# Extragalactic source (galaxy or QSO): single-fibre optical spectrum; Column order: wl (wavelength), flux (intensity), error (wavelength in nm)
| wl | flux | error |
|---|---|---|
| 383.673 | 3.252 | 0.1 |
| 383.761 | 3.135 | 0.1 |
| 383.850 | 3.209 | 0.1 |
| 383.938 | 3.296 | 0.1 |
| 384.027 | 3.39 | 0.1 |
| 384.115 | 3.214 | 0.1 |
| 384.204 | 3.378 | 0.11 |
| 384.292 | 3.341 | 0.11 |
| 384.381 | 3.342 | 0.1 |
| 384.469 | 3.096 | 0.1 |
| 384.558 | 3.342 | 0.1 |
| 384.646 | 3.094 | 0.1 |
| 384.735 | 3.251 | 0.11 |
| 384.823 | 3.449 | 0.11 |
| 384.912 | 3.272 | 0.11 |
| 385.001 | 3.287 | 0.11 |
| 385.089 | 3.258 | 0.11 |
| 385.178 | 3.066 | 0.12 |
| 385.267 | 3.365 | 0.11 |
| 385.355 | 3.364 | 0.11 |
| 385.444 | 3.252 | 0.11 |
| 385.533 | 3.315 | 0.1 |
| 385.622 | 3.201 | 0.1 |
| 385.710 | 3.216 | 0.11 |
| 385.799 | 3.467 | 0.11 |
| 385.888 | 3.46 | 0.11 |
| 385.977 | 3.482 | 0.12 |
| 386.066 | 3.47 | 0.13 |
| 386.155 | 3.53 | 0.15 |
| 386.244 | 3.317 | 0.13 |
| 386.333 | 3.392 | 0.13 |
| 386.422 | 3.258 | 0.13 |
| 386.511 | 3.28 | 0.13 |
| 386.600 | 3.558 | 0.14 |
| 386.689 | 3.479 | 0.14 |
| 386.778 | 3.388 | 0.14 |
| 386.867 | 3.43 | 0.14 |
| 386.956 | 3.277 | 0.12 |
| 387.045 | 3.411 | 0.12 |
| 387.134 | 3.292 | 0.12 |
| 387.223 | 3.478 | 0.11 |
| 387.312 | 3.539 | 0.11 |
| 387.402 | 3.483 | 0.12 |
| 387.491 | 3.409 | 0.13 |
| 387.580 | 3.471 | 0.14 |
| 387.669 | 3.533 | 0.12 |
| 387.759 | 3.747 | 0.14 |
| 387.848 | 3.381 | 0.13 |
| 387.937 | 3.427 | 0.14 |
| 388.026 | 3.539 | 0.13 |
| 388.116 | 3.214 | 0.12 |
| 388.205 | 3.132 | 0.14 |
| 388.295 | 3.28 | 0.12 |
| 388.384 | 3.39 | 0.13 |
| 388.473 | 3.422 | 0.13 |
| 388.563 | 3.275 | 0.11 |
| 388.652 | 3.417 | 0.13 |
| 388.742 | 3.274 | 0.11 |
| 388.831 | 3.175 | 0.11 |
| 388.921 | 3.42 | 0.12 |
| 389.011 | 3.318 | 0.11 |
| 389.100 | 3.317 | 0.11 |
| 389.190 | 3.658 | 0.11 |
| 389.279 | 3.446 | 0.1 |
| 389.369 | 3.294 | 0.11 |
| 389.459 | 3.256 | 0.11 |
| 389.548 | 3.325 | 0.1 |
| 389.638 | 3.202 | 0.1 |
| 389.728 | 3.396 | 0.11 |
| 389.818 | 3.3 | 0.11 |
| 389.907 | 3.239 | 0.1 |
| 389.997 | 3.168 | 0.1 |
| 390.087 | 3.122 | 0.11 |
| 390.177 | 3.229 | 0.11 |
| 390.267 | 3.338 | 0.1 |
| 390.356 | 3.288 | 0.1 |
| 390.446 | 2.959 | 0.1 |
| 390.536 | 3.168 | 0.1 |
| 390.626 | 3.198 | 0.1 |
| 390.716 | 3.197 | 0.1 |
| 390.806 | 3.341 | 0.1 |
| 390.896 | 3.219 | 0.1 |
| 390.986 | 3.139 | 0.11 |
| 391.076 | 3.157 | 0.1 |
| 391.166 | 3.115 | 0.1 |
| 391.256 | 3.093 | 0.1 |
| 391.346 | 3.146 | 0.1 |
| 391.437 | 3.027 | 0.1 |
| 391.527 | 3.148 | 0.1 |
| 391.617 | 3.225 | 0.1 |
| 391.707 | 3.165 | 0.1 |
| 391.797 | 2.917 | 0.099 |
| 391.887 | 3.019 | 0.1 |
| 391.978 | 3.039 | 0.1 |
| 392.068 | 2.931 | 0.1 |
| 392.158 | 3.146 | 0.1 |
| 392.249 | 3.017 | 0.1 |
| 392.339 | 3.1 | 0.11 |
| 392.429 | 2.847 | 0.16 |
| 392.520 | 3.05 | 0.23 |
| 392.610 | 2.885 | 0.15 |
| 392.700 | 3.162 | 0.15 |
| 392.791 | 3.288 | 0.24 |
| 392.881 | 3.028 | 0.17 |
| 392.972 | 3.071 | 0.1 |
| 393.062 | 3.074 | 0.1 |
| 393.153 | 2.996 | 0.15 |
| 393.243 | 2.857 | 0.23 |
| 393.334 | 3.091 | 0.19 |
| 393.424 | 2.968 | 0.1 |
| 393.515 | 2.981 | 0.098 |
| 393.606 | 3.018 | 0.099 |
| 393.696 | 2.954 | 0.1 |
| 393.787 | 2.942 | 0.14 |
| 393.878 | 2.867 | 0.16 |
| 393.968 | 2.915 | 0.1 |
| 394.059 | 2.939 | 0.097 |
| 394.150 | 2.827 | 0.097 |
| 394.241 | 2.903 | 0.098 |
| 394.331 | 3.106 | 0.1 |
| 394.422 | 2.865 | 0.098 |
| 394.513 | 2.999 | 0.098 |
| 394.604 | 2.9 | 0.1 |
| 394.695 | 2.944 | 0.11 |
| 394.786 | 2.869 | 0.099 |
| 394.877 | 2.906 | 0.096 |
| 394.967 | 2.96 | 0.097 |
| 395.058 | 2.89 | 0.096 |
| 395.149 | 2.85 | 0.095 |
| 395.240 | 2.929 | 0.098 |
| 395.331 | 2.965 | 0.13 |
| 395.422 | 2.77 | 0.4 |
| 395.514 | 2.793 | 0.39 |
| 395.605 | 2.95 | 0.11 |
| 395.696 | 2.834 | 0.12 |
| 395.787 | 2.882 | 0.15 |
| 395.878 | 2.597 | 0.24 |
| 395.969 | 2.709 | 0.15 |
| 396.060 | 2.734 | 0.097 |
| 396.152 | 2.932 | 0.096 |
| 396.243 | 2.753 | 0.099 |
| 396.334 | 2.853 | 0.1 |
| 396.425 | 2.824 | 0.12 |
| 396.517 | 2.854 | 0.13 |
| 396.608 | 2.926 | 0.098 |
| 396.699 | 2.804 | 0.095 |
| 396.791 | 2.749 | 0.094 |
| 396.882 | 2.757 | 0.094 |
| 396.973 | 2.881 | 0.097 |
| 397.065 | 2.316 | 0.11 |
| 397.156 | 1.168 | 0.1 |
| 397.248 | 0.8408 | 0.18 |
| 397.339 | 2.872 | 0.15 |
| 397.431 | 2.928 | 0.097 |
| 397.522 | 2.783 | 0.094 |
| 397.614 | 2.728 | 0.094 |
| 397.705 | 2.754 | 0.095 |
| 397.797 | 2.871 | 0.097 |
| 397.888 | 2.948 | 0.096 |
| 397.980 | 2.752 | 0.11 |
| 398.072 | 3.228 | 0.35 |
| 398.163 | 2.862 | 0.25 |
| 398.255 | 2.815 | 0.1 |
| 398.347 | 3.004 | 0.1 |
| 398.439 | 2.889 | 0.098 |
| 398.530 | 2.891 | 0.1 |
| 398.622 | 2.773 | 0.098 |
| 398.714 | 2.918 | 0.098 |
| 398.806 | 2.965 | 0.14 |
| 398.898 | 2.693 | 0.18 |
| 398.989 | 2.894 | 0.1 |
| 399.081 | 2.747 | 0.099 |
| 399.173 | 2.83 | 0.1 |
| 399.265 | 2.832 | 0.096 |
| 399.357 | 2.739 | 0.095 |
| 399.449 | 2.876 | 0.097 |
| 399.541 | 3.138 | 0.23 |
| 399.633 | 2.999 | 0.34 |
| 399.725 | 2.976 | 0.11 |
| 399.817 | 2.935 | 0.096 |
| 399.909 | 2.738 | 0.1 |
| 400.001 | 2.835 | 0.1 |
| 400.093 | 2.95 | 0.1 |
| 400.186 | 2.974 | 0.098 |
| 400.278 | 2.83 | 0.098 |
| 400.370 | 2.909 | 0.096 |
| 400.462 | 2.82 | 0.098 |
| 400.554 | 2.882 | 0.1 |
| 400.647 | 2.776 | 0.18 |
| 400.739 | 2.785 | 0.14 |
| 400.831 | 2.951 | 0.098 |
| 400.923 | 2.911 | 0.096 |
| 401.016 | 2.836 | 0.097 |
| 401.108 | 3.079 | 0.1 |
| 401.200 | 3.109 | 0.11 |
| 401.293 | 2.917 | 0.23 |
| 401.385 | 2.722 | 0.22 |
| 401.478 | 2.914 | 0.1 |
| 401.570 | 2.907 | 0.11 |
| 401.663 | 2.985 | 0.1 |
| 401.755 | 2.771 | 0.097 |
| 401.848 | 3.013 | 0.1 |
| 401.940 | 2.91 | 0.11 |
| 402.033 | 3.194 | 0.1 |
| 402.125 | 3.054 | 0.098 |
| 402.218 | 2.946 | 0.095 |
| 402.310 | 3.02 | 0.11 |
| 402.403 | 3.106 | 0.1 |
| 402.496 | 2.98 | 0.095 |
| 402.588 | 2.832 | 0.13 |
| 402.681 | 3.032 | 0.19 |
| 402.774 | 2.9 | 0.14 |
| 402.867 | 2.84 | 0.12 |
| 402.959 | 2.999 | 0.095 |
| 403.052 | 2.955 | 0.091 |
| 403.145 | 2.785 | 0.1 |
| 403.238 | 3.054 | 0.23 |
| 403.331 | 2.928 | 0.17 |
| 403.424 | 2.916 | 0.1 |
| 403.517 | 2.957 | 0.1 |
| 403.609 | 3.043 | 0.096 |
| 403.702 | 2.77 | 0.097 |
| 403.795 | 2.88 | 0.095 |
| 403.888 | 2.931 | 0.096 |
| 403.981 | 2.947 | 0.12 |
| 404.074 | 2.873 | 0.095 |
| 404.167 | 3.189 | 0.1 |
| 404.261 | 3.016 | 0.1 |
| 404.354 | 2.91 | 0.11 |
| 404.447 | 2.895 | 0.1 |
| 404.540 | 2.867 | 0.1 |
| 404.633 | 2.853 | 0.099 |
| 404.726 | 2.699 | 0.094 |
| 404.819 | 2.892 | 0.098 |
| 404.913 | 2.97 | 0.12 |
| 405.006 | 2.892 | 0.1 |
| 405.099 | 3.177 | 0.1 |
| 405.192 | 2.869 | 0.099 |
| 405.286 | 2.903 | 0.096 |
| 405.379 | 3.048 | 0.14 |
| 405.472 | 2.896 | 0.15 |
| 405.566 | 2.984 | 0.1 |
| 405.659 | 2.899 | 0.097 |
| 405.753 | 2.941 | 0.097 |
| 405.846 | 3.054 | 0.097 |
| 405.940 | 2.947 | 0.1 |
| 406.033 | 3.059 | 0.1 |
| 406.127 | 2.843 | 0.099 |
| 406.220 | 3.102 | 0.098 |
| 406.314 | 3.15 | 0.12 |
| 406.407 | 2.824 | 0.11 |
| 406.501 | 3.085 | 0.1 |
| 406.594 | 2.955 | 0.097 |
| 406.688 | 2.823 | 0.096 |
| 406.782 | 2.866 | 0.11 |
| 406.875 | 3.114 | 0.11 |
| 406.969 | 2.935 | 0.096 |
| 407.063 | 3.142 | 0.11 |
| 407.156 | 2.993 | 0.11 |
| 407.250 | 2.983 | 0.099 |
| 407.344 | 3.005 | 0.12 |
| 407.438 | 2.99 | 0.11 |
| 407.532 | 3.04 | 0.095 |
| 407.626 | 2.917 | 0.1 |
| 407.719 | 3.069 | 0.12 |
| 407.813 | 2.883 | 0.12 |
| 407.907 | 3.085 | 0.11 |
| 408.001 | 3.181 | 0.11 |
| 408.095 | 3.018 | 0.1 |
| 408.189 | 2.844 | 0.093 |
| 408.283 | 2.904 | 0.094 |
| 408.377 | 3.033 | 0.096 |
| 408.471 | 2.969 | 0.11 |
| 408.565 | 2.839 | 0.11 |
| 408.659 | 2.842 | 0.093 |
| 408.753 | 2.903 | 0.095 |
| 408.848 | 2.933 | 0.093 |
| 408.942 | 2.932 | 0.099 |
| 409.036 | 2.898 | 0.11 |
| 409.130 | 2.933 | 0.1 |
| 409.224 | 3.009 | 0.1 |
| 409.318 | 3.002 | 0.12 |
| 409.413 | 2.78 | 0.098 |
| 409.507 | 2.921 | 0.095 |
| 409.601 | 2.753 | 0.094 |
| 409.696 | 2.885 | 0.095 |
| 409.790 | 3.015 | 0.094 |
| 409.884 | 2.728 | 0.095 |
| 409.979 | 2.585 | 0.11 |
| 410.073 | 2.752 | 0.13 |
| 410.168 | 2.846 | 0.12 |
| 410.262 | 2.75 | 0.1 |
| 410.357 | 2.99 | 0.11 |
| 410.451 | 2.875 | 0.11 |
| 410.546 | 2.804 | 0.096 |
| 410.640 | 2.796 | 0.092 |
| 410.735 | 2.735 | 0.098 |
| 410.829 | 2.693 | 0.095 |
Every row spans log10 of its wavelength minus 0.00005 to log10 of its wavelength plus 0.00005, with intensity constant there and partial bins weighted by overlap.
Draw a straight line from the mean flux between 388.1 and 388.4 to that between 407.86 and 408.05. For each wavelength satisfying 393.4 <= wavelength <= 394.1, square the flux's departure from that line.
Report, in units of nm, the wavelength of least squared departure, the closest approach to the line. 393.606 nm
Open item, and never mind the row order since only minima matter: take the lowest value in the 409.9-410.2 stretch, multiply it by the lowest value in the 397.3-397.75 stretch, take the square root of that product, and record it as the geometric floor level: 2.66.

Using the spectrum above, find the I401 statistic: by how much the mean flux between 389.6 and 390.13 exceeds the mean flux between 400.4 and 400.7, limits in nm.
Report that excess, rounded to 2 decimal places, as 0.41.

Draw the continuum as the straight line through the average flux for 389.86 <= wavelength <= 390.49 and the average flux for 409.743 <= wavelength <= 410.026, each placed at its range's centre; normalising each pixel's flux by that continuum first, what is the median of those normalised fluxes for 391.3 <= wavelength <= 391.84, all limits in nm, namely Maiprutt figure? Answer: 0.99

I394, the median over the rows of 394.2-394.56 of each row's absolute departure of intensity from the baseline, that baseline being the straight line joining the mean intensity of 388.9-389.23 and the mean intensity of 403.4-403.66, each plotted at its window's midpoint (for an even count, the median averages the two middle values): 0.31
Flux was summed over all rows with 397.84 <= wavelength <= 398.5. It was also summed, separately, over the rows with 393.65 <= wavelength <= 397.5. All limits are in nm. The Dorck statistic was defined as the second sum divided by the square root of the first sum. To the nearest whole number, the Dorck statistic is 26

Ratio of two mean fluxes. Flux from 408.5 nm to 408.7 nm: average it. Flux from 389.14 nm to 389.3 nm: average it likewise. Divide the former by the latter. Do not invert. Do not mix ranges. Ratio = 0.80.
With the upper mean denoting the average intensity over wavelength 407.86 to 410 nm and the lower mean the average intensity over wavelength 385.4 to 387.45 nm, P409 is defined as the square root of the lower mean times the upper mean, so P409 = 3.14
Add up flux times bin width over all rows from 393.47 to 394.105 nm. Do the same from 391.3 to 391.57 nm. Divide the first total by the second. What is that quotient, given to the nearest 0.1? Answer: 2.2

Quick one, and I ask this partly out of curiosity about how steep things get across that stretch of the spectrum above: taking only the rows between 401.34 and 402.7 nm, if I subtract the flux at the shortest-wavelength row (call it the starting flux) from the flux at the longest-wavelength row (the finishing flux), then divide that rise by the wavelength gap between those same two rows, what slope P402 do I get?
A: 0.24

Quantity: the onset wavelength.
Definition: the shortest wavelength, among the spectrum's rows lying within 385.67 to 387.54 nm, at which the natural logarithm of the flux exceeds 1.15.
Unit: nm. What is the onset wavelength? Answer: 385.710 nm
